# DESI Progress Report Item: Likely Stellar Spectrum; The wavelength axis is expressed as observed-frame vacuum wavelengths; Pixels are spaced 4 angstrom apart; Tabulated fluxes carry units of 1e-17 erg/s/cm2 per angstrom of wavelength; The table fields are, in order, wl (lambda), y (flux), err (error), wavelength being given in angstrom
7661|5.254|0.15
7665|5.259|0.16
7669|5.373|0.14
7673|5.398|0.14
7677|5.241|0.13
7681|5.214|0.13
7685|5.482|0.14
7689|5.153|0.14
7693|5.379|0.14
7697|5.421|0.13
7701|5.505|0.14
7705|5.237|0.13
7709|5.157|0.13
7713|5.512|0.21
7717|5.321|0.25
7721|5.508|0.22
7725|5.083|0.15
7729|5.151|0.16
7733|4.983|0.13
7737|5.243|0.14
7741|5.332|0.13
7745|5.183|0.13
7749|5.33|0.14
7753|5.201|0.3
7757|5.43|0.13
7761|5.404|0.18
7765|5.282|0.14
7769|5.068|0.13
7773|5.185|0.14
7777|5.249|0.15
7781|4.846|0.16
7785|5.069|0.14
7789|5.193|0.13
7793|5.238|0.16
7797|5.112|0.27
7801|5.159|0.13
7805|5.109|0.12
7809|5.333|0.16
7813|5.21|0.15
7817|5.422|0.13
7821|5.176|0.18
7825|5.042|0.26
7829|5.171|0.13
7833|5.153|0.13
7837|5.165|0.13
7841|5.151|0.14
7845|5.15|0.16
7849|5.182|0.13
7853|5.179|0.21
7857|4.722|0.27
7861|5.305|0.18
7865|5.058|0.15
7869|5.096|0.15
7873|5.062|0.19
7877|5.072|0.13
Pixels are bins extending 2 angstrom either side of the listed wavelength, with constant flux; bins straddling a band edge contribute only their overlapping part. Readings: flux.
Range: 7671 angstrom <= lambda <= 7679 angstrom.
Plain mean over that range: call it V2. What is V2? 5.32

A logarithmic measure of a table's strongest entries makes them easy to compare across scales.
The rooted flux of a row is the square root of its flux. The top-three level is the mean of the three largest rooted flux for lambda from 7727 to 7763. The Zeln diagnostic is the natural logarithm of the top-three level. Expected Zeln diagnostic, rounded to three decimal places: 0.842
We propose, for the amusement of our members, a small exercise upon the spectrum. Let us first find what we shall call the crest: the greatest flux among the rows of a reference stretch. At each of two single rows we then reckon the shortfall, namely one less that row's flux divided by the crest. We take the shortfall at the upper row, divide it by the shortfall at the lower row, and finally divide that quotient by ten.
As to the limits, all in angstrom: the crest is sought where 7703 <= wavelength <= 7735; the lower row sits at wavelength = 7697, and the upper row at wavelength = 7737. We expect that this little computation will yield 0.296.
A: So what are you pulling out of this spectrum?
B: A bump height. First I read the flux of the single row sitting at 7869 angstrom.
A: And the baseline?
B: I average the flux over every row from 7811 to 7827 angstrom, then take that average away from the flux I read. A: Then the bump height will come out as -0.12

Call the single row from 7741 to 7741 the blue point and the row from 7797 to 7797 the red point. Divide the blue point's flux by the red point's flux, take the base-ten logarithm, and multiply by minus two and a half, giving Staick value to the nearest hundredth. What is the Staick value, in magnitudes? -0.05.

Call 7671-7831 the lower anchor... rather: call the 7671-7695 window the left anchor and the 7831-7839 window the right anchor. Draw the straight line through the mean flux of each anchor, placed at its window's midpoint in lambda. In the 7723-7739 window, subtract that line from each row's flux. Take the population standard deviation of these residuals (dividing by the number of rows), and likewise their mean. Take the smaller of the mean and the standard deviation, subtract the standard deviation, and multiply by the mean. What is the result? 0.036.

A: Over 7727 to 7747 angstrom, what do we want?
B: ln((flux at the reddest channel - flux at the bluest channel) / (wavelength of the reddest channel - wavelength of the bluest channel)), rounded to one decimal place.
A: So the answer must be -6.2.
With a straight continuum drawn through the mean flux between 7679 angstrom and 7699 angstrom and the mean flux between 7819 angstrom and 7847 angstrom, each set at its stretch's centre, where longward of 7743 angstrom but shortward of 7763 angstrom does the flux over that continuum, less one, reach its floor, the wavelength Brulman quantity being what 7745 angstrom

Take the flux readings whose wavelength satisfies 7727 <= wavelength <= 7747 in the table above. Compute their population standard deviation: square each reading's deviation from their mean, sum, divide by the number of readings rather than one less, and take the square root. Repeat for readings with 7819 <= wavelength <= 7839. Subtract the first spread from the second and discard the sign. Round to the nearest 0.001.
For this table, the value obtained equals 0.065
